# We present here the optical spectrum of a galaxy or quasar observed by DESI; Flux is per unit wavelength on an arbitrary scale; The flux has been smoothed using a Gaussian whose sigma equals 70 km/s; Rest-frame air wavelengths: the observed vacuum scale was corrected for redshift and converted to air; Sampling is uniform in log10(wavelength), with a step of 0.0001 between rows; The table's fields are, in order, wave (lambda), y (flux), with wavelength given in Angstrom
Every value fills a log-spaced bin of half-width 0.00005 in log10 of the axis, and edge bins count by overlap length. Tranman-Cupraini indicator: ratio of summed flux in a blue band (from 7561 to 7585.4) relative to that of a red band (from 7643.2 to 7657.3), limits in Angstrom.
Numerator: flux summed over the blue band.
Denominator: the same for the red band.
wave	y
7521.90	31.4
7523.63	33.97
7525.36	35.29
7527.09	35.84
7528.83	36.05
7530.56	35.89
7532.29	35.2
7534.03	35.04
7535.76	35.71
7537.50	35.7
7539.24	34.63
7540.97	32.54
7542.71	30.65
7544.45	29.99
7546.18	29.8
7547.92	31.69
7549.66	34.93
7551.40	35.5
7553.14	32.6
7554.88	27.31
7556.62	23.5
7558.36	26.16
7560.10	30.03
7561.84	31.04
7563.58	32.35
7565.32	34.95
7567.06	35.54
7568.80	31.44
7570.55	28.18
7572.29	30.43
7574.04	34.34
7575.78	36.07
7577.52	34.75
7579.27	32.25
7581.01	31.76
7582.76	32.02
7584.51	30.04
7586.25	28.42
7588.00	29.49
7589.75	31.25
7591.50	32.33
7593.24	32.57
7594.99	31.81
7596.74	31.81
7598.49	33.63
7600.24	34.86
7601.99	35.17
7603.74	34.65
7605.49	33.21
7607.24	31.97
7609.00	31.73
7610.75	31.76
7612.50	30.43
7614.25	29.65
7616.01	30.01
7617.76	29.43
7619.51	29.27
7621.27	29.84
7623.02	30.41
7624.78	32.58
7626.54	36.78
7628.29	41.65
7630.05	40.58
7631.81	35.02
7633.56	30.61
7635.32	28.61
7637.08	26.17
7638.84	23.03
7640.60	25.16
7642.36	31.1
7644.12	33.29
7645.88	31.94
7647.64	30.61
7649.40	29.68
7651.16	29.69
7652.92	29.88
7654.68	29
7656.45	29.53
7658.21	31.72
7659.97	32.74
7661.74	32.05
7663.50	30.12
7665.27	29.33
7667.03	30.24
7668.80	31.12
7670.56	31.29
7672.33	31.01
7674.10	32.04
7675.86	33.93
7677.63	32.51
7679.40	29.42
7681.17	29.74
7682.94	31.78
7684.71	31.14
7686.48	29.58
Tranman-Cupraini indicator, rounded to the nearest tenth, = 1.9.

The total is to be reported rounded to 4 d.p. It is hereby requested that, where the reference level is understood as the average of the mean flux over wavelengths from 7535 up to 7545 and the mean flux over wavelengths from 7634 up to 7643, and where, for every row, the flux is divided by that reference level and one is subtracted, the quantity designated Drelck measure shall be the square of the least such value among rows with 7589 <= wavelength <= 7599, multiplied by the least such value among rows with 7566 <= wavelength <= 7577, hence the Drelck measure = -0.0001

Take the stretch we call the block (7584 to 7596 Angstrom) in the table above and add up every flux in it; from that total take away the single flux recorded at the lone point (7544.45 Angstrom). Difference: 186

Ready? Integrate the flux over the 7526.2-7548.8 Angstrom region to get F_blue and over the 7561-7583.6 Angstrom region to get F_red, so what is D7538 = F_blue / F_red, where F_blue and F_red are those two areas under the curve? 1.03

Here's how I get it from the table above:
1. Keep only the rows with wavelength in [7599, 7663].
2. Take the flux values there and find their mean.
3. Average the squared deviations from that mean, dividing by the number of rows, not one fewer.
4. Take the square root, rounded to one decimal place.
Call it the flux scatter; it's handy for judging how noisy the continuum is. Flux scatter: 3.6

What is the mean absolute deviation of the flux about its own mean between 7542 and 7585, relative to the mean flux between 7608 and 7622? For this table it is 0.078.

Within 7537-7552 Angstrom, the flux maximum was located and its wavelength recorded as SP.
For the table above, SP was 7537.50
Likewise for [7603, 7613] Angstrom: 7603.74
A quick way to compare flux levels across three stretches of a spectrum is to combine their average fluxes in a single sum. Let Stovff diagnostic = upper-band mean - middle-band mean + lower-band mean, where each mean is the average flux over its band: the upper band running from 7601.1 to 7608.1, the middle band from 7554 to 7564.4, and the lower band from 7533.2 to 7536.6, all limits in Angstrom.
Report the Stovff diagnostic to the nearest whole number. 41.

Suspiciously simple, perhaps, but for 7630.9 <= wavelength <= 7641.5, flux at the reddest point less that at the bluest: -10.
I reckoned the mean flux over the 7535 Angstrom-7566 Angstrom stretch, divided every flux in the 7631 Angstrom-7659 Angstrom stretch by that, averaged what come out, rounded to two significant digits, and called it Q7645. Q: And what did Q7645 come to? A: 0.94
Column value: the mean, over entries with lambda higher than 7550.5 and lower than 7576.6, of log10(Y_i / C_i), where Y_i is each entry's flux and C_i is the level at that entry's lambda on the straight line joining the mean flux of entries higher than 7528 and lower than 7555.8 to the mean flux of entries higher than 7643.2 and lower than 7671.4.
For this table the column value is -0.024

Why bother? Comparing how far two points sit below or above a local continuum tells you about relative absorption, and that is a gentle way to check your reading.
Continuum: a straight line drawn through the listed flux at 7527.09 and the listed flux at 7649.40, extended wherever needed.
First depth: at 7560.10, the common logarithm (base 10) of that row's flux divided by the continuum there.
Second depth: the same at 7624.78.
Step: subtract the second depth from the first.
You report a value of -0.08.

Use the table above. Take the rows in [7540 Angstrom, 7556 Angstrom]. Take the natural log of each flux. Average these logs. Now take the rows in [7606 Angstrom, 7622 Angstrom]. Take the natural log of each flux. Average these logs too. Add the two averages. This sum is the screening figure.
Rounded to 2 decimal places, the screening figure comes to 6.87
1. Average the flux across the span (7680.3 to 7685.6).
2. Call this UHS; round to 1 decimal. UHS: 30.9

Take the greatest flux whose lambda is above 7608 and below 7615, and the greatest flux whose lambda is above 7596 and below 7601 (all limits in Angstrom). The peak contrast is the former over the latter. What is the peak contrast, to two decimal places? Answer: 0.91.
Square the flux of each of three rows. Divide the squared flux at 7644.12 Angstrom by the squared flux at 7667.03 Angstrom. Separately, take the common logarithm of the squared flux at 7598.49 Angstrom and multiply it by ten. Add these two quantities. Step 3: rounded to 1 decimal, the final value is 31.7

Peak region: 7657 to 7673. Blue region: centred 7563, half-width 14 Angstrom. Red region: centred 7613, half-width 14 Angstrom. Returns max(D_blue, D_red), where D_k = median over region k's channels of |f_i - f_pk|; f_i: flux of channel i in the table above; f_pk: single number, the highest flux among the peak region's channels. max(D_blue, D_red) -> 2.51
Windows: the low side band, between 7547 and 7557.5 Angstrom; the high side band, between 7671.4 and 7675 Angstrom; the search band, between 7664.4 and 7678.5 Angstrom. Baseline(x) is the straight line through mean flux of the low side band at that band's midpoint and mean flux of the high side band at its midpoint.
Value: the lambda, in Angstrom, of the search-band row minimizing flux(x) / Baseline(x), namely 7665.27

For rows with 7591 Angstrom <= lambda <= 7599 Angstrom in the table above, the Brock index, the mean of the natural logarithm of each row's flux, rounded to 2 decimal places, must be 3.48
